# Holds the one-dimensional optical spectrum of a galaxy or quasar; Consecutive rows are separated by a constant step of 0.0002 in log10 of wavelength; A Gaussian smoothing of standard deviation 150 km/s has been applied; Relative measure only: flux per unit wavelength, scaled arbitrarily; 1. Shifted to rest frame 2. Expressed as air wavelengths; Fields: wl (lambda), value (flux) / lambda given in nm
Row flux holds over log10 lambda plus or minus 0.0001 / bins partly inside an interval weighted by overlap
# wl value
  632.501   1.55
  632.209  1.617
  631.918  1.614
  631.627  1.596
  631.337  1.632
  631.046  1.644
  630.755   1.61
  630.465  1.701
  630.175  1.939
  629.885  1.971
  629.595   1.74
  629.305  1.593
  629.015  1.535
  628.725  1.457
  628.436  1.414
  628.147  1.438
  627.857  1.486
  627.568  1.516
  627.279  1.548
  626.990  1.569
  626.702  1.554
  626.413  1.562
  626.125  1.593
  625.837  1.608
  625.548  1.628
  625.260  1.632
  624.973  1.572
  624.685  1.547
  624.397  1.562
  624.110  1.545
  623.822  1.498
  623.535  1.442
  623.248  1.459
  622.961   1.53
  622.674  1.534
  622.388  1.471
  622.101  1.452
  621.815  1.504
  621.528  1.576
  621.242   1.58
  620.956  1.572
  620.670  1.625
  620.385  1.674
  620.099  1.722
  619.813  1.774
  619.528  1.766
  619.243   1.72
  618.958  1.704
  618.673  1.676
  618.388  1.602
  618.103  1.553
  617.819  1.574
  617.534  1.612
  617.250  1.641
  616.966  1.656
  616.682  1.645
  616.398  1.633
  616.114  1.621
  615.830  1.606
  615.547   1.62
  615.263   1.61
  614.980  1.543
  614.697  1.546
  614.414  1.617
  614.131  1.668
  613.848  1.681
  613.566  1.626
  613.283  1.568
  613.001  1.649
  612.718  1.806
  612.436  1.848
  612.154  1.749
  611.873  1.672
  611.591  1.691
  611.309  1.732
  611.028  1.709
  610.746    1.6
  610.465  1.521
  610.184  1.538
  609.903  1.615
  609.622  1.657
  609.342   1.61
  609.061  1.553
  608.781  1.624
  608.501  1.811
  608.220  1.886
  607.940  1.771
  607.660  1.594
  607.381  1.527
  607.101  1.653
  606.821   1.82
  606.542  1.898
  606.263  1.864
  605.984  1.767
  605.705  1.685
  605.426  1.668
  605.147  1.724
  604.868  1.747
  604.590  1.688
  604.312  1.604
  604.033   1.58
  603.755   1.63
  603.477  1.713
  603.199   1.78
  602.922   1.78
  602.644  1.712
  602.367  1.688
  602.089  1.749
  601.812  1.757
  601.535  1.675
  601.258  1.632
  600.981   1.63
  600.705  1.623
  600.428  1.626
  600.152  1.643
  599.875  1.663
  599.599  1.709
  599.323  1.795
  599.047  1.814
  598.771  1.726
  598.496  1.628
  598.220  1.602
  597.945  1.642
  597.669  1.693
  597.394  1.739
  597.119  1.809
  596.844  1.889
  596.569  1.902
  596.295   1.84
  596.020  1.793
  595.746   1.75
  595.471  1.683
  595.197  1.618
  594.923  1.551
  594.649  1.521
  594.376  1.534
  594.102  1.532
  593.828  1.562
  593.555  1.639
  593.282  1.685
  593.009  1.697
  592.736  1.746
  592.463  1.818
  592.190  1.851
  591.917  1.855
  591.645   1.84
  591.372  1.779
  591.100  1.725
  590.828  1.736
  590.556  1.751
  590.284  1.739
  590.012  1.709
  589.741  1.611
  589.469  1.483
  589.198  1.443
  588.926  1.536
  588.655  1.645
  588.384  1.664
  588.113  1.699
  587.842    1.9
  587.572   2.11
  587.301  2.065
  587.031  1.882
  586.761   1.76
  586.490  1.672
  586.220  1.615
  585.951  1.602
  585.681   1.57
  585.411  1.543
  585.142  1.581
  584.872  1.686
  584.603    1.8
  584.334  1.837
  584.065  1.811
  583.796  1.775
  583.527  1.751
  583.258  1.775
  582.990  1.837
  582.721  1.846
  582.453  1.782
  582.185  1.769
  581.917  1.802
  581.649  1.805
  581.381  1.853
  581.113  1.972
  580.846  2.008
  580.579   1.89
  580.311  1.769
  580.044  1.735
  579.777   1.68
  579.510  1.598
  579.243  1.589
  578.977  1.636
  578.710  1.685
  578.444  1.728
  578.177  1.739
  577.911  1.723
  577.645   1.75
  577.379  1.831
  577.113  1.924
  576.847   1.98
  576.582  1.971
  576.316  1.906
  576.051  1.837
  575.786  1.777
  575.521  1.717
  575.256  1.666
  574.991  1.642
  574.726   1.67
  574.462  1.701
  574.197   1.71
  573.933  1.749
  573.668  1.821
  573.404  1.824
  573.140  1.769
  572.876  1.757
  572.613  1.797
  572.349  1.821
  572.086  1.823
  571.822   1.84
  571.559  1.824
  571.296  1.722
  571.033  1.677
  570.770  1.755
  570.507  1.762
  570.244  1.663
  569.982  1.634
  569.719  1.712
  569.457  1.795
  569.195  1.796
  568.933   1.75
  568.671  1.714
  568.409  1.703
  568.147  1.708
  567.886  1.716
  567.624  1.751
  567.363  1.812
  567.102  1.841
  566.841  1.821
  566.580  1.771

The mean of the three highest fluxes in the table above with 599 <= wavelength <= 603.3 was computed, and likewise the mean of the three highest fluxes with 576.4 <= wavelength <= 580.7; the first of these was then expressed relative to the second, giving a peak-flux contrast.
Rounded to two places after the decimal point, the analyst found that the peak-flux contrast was 0.92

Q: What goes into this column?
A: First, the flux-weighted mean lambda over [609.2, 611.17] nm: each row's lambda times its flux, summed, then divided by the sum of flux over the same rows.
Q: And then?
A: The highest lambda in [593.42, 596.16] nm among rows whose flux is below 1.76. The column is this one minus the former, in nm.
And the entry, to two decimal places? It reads -14.44 nm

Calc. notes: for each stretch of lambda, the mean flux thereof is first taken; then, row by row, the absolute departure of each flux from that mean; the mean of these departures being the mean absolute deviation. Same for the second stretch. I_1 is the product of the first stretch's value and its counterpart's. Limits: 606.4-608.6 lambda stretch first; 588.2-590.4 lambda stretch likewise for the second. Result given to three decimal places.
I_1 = 0.010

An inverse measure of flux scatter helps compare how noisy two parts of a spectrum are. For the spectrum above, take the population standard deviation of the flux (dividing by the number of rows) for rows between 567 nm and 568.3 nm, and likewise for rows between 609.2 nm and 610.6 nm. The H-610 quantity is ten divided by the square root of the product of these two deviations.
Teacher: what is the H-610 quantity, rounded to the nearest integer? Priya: 193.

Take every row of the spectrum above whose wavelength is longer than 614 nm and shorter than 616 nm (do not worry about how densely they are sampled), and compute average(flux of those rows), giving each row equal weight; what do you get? 1.60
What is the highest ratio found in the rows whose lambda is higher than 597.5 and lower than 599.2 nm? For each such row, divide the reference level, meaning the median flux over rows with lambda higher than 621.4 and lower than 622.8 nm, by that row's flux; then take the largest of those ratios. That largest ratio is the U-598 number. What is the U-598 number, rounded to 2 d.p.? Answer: 0.94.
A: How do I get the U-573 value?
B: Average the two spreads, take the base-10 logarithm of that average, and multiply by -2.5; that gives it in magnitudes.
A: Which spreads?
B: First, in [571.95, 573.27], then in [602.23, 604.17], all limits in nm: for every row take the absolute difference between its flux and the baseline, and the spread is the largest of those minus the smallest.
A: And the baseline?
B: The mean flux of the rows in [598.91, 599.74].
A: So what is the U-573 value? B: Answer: 2.34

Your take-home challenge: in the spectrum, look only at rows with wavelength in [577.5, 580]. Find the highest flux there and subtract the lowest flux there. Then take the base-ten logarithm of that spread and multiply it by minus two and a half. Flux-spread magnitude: 2.0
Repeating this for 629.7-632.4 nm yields 1.1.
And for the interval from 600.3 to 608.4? 1.1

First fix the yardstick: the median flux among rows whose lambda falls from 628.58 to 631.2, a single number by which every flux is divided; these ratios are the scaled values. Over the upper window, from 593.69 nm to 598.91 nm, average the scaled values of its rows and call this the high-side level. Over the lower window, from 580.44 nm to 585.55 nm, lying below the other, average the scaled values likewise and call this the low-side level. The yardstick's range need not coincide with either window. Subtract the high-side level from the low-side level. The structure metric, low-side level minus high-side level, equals 0.07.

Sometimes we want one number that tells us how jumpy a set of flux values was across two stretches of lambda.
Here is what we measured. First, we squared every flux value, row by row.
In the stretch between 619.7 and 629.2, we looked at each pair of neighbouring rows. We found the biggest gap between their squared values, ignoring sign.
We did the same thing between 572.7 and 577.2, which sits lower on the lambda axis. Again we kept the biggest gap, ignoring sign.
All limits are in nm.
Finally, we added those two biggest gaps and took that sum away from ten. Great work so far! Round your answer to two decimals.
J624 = 9.51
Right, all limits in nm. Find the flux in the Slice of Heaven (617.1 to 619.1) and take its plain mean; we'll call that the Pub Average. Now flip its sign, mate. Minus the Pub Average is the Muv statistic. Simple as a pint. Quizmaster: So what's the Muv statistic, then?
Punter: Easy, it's -1.62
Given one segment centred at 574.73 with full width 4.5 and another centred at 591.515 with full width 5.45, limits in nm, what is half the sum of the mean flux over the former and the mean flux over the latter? 1.73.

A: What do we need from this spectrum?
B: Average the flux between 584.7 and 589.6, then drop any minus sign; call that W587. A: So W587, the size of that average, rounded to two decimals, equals 1.69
